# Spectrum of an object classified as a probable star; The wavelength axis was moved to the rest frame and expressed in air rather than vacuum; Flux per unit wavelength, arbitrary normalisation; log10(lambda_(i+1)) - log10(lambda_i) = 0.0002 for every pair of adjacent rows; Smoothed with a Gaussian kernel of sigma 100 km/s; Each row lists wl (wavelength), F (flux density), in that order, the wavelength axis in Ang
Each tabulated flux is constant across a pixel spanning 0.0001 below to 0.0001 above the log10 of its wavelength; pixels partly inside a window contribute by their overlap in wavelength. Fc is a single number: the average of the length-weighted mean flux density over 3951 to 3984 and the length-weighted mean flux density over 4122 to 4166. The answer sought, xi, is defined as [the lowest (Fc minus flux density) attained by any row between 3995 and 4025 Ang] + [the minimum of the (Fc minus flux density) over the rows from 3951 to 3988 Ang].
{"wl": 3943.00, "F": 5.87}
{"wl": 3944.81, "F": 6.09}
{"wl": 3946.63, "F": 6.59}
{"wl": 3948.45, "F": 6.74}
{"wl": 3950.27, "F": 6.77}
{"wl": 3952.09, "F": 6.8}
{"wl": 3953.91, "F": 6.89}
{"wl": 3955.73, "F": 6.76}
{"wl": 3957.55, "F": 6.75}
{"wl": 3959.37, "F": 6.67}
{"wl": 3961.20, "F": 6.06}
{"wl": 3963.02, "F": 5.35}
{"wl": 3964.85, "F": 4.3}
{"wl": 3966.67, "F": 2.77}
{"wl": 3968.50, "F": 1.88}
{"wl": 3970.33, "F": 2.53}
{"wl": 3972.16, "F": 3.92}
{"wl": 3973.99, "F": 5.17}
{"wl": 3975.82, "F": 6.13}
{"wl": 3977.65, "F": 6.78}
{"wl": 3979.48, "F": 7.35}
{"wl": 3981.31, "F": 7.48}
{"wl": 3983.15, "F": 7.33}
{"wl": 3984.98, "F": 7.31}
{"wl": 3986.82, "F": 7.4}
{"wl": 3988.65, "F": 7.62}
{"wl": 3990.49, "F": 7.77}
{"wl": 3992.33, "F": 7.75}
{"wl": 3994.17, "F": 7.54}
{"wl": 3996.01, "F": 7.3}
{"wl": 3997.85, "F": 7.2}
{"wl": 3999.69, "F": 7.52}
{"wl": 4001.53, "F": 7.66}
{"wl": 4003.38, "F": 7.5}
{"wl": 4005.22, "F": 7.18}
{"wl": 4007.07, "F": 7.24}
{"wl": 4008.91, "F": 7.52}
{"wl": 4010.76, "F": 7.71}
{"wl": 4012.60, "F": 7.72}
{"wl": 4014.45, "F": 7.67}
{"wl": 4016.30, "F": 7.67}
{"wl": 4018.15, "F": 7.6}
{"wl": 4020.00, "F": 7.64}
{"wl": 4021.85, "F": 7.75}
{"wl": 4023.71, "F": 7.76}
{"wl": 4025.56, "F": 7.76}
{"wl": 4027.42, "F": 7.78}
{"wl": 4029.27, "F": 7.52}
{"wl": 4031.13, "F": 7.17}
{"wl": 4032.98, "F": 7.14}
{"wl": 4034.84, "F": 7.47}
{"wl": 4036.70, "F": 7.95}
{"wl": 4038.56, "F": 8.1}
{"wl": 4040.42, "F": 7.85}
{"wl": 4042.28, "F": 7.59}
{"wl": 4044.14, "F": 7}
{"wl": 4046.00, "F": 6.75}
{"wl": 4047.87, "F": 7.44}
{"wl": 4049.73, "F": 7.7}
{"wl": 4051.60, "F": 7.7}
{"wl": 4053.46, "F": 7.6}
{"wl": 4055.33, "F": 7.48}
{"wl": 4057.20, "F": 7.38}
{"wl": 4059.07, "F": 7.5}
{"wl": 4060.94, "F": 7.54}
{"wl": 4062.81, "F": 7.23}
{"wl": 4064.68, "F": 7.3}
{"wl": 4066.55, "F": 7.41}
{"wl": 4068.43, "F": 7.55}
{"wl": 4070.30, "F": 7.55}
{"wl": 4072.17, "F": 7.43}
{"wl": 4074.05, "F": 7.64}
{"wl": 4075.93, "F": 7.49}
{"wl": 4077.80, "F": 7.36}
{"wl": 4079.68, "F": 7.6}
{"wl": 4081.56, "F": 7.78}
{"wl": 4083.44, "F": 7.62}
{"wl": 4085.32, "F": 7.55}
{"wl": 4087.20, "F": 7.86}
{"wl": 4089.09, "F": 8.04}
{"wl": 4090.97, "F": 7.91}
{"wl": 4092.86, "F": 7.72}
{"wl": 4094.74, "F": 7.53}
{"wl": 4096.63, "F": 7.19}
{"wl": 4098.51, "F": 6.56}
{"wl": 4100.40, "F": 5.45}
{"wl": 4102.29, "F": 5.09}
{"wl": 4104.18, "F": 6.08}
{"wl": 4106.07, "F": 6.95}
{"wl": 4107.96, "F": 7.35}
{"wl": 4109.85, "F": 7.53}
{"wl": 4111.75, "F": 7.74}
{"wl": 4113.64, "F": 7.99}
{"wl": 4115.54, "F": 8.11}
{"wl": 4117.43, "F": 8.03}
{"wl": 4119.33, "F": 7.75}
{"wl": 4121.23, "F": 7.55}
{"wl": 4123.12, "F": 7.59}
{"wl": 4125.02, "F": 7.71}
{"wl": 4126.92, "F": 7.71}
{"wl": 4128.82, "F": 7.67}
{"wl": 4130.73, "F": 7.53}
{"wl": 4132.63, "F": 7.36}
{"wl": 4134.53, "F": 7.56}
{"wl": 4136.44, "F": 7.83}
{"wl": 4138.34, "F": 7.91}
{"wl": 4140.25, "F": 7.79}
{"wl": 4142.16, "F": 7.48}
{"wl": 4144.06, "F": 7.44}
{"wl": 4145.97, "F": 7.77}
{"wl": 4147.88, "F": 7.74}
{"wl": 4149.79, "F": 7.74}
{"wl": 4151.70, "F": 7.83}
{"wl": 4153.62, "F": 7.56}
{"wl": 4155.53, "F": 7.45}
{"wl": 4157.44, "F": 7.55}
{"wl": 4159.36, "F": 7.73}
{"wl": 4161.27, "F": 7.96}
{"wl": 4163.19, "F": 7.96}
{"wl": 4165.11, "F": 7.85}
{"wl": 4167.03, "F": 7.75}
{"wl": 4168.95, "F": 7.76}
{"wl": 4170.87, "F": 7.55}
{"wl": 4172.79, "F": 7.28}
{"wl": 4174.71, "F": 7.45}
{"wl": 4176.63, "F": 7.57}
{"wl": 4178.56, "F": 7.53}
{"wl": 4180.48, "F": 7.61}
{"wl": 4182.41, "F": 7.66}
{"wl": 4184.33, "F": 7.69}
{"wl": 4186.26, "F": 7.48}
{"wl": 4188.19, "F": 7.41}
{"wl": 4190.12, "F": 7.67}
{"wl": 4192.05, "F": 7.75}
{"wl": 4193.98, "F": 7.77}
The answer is -1.9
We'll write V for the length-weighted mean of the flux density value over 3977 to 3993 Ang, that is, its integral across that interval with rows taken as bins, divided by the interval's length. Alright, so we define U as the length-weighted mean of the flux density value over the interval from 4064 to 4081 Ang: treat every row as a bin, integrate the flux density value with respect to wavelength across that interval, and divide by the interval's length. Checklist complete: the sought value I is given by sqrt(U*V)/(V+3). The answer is 0.715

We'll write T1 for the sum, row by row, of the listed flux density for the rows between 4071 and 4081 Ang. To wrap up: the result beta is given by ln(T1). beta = 3.62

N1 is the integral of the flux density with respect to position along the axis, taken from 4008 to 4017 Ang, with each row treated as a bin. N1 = 68.9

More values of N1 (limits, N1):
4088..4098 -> 76.3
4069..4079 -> 75.0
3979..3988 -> 66.5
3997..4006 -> 66.8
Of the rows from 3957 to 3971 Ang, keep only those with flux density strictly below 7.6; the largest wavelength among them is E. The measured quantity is 3970.33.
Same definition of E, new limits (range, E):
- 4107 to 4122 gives 4121.23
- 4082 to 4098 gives 4096.63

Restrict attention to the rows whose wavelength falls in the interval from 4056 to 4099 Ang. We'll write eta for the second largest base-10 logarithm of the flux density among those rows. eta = 0.898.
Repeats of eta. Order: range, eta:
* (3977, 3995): 0.889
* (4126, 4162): 0.898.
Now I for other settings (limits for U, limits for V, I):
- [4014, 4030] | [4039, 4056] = 0.724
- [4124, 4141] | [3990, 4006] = 0.723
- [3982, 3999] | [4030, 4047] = 0.714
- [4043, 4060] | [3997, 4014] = 0.710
